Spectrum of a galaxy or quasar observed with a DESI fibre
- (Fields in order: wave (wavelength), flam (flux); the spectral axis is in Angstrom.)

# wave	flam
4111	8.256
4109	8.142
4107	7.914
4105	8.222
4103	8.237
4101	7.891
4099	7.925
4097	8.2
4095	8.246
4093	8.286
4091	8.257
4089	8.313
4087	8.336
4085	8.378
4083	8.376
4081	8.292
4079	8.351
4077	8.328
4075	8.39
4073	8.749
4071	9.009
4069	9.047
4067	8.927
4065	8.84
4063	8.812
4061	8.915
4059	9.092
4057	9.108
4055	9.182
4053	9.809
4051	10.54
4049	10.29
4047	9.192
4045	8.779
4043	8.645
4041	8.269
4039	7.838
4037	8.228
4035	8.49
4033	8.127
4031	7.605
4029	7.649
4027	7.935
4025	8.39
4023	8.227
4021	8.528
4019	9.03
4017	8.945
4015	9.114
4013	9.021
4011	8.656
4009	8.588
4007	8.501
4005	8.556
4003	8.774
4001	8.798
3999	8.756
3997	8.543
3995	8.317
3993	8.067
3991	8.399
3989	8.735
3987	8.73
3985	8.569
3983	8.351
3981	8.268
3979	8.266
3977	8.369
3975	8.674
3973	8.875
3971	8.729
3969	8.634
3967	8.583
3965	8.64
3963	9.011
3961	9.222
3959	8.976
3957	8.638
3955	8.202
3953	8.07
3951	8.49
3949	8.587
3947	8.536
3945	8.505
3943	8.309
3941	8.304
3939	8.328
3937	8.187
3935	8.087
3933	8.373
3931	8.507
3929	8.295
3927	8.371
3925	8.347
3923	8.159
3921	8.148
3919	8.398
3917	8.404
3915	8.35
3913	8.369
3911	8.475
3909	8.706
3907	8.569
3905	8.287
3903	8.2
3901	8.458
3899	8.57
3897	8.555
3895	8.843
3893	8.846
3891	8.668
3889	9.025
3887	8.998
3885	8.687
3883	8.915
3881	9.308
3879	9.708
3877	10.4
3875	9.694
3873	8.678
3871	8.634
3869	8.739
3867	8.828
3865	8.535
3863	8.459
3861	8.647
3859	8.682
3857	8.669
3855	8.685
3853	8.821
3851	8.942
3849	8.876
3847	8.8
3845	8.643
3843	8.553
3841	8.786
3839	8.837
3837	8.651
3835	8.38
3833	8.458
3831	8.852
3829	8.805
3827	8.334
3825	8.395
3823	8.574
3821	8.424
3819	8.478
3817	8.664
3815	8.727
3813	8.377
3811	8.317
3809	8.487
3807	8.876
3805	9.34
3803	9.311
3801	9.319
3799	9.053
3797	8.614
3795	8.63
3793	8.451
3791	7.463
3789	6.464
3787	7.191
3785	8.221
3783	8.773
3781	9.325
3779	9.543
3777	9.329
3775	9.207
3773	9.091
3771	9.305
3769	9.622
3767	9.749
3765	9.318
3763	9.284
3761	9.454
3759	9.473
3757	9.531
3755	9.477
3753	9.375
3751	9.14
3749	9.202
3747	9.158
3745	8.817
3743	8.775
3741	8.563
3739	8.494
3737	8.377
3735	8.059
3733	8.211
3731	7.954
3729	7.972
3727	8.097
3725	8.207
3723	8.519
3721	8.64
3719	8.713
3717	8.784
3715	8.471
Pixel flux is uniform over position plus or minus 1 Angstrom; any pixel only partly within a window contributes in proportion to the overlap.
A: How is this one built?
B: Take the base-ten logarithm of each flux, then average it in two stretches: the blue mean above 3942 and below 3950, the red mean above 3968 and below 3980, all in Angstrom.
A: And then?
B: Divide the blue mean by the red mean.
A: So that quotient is 0.99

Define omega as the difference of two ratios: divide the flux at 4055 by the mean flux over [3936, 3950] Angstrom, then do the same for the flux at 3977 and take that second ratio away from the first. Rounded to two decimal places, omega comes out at 0.10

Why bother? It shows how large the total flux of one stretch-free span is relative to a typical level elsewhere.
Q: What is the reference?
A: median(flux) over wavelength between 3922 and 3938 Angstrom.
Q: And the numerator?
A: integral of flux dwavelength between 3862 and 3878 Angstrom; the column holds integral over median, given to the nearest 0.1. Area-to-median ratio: 17.3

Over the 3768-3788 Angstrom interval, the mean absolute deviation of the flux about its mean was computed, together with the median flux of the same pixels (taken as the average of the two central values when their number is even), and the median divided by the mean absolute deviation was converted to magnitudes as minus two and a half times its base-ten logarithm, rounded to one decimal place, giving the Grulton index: -3.1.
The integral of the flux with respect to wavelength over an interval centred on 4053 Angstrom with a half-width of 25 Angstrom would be 440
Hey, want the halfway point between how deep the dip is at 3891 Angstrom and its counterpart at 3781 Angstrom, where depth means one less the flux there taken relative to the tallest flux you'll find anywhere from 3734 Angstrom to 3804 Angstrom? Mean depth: 0.077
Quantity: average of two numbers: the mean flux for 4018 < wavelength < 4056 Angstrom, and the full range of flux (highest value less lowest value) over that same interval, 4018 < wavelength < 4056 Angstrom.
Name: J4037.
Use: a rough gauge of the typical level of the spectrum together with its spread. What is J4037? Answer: 5.80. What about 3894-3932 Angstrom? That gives 4.56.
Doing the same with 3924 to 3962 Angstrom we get 4.80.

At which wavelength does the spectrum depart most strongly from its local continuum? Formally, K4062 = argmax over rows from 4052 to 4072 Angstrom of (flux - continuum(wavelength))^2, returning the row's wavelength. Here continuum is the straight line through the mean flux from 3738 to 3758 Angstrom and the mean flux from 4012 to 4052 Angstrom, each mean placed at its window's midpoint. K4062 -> 4053 Angstrom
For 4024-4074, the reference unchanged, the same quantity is 4051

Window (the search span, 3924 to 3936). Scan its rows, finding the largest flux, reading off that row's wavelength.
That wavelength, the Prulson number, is 3931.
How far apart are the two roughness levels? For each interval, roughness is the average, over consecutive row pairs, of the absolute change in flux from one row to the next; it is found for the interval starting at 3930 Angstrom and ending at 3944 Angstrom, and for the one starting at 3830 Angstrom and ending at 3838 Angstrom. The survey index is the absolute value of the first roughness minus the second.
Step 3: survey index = 0.13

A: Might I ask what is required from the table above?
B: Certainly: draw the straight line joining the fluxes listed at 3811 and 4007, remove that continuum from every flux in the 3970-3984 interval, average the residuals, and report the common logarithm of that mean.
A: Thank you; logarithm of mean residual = -1.5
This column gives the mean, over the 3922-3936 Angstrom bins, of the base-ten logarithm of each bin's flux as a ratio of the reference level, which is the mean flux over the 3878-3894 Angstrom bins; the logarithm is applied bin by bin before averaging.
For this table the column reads -0.0359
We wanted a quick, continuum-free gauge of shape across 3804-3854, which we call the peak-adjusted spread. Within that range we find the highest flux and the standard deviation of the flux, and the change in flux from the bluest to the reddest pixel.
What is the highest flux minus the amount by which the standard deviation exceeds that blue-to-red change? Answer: 8.58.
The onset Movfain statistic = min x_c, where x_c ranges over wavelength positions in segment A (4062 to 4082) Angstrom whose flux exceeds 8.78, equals 4063 Angstrom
